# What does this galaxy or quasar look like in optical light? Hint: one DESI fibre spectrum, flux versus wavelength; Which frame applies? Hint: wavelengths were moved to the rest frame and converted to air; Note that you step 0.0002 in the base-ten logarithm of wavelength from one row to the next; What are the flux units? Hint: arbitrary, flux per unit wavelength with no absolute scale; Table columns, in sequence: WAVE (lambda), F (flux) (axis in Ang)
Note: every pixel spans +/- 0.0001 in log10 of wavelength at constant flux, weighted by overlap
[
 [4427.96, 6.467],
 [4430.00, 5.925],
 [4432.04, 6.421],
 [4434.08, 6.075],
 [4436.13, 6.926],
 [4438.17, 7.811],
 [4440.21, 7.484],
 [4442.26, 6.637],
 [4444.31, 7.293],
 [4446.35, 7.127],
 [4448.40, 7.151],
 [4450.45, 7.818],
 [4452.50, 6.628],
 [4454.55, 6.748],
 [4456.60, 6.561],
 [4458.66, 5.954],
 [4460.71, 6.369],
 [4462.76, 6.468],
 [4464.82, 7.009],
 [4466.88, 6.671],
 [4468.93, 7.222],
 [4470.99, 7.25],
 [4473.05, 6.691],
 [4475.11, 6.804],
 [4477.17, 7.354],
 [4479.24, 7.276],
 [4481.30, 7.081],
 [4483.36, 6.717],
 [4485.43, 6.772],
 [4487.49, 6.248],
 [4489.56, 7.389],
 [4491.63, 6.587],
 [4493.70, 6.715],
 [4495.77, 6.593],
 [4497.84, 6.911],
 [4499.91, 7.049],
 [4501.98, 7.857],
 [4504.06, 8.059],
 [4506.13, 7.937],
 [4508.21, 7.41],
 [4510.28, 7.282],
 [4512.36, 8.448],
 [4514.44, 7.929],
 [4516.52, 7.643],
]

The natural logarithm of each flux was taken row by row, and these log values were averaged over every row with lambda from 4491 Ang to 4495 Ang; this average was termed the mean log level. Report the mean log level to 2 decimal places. 1.89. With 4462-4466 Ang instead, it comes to 1.91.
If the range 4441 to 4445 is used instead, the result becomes 1.94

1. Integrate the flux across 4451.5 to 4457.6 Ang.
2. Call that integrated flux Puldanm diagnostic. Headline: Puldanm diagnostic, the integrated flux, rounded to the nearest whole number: 41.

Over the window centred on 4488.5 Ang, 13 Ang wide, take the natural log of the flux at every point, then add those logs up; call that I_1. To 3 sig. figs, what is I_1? 11.4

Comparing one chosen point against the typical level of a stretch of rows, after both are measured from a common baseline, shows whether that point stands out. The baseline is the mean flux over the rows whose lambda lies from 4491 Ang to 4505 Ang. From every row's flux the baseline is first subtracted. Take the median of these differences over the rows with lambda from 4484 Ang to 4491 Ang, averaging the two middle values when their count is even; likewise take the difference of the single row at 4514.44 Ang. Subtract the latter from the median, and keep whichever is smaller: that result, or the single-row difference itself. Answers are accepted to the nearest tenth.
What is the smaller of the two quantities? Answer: -1.2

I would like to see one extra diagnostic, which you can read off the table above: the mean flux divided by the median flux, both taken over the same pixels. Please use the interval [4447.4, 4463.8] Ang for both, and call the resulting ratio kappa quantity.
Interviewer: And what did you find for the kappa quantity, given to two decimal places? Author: 1.02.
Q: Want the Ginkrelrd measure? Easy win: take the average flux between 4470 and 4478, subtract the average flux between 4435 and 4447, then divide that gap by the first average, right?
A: -0.03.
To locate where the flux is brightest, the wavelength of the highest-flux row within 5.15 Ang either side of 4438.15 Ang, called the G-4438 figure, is 4438.17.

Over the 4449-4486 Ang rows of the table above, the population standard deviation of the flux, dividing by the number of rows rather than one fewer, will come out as 0.419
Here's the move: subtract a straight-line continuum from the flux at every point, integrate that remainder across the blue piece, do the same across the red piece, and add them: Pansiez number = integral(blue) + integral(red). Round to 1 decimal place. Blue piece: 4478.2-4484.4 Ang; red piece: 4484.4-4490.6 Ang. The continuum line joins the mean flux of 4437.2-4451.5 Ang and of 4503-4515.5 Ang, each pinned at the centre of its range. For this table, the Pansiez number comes -9.1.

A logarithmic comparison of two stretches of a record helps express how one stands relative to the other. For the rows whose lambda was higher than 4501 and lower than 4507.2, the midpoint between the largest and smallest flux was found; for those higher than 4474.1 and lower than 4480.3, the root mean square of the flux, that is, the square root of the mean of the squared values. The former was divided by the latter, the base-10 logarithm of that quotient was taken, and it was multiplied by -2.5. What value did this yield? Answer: -0.12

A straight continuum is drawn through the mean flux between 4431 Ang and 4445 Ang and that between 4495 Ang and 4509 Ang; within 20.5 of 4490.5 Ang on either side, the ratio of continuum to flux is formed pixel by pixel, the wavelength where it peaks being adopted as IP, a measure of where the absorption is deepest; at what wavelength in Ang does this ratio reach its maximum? 4487.49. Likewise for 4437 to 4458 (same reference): 4456.60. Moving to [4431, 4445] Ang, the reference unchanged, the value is 4434.08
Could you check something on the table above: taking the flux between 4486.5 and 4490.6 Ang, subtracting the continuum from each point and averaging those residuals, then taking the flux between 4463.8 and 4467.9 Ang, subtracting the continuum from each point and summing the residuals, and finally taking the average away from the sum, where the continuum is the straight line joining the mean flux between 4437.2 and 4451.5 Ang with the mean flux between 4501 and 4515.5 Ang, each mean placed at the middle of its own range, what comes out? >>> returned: -0.46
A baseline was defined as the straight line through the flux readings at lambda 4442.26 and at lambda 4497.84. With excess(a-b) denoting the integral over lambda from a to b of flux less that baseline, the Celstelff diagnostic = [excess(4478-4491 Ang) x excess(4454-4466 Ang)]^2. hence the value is 5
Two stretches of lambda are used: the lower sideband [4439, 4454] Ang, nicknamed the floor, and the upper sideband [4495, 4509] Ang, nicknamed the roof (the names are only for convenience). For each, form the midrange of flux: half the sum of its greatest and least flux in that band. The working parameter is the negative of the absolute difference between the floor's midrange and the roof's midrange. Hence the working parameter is -0.10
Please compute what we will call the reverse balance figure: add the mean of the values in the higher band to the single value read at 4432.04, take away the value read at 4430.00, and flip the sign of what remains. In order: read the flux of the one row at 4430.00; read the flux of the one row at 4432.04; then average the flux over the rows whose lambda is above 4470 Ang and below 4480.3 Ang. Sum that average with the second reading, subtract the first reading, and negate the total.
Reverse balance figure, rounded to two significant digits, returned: -7.6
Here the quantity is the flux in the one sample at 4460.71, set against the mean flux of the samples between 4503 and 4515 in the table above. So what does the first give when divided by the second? 0.81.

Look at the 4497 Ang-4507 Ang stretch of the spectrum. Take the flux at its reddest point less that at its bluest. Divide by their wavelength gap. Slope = 0.12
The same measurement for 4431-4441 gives 0.13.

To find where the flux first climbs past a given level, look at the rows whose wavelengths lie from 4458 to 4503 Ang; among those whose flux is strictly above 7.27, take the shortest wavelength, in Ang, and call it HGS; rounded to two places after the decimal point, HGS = 4477.17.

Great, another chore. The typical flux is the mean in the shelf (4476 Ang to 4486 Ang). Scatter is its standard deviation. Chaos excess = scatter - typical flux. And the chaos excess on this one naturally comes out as -6.8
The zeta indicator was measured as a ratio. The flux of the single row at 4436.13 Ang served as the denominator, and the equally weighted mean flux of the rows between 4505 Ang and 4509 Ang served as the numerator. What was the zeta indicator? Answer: 1.11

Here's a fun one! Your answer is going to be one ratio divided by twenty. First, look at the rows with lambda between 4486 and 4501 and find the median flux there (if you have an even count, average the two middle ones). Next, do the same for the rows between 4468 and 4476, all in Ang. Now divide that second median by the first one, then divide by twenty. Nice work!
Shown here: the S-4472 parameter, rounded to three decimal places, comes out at 0.052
